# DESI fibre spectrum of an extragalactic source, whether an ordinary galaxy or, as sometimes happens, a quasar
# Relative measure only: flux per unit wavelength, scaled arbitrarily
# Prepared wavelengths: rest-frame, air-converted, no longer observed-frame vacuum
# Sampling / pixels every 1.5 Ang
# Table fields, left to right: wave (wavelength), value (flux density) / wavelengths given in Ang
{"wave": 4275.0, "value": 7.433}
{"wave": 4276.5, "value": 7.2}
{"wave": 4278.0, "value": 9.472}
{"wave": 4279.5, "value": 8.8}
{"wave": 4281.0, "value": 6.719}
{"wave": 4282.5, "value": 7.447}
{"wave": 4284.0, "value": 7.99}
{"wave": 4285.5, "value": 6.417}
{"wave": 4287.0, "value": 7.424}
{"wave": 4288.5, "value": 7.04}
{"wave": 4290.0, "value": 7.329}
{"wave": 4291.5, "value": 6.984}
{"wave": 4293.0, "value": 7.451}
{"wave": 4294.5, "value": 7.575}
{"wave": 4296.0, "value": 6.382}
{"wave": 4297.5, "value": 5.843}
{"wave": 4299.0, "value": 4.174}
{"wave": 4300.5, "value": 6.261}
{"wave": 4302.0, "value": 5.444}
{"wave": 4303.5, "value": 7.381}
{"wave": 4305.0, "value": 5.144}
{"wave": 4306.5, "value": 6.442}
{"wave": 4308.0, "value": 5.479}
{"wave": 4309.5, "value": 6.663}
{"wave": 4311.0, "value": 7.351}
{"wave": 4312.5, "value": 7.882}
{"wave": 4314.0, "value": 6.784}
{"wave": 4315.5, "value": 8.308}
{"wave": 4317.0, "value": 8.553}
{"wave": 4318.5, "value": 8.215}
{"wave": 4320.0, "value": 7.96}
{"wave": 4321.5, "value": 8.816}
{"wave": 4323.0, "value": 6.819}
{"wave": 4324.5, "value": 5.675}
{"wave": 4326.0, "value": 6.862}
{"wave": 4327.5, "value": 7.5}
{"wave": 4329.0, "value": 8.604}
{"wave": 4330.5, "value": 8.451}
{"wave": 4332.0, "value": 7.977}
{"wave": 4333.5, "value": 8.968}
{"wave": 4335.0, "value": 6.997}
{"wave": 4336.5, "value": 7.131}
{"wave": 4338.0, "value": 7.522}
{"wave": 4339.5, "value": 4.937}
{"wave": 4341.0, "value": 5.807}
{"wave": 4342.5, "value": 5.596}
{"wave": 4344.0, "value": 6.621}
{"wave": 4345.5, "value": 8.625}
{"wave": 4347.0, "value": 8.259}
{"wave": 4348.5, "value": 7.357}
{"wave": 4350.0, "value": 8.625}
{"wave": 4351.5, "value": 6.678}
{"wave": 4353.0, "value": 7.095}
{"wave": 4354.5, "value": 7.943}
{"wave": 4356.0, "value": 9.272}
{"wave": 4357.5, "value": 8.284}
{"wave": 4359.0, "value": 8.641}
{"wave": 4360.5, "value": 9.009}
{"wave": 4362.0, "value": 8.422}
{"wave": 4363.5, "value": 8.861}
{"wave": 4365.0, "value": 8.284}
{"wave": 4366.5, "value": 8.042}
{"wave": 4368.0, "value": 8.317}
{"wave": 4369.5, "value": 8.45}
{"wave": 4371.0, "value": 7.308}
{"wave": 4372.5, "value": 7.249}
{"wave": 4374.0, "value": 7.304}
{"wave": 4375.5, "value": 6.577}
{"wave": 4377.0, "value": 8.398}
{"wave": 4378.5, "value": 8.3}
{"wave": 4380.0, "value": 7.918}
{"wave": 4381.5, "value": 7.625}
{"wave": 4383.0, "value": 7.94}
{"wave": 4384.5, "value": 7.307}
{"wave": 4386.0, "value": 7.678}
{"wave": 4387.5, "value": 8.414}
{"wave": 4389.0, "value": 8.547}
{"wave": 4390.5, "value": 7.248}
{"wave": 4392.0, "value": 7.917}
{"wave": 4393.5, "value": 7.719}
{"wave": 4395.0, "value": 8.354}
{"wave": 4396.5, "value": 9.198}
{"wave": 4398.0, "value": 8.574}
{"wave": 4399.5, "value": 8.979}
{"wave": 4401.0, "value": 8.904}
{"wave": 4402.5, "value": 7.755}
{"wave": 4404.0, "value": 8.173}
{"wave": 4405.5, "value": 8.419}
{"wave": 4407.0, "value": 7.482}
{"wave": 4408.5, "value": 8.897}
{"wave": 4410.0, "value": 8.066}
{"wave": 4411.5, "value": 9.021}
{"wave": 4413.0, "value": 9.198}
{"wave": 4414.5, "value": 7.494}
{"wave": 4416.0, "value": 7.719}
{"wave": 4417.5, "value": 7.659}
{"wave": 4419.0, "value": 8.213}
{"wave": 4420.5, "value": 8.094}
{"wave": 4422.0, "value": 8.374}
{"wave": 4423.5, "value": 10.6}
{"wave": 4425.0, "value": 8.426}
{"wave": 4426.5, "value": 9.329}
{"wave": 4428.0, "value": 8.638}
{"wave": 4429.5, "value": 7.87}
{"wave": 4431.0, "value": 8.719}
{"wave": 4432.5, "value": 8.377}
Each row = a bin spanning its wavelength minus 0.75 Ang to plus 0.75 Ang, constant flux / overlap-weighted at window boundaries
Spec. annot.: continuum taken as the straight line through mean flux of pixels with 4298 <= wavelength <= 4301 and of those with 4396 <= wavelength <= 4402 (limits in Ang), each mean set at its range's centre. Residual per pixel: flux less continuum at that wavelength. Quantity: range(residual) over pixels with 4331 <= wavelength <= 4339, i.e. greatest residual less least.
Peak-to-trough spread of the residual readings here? 2.0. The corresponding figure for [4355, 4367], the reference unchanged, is 1.6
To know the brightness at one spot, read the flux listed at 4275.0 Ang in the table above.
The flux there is 7.433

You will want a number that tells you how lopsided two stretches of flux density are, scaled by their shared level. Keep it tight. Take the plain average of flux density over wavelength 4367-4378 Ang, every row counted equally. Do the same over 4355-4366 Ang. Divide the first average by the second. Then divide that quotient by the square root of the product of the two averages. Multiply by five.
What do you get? 0.54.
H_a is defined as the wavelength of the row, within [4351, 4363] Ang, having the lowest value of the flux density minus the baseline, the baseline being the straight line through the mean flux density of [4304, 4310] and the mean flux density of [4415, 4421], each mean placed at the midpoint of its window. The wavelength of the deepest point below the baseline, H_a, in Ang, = 4351.5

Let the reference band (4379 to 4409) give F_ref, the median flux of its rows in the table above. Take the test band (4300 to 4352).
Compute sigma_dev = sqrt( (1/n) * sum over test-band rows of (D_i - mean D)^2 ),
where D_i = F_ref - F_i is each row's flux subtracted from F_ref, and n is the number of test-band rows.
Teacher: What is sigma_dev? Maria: 1.14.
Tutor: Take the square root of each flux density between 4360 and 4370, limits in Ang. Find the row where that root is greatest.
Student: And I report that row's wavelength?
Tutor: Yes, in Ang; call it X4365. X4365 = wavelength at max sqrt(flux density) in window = 4360.5 Ang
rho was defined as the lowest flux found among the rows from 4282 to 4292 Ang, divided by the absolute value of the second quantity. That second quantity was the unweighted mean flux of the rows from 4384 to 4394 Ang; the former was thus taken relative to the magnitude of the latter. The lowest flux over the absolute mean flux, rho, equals 0.82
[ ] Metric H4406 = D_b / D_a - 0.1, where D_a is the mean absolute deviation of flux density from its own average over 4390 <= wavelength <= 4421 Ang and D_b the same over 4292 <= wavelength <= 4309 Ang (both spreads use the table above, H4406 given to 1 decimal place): 1.5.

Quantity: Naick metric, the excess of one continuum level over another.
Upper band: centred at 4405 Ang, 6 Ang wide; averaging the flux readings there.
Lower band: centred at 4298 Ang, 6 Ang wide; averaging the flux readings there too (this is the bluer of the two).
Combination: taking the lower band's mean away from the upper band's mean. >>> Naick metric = 2.3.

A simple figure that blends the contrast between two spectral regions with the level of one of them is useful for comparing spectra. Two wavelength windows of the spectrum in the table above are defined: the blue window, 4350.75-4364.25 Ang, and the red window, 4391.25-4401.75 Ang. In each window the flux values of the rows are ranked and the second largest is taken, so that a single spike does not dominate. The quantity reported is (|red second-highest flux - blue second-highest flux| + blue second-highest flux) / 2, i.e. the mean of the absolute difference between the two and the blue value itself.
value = 4.52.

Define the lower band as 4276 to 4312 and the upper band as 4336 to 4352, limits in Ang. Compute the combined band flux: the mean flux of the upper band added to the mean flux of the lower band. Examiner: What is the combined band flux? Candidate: 13.9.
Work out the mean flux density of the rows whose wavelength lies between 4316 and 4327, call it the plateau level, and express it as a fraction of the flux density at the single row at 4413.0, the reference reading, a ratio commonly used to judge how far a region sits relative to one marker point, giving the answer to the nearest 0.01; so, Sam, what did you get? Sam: 0.82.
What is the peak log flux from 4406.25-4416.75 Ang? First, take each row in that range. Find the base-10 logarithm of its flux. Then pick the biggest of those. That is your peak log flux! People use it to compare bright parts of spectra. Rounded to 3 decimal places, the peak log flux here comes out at 0.964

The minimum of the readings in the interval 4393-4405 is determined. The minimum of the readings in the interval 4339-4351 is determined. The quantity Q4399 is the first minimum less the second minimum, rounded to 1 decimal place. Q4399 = 2.8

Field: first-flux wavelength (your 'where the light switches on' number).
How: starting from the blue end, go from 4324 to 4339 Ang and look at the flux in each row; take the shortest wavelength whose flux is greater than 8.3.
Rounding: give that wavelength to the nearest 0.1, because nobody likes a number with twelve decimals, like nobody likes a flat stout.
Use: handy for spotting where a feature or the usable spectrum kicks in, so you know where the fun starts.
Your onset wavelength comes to 4329.0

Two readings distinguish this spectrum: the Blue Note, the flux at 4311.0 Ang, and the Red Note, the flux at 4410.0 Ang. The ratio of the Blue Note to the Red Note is 0.91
